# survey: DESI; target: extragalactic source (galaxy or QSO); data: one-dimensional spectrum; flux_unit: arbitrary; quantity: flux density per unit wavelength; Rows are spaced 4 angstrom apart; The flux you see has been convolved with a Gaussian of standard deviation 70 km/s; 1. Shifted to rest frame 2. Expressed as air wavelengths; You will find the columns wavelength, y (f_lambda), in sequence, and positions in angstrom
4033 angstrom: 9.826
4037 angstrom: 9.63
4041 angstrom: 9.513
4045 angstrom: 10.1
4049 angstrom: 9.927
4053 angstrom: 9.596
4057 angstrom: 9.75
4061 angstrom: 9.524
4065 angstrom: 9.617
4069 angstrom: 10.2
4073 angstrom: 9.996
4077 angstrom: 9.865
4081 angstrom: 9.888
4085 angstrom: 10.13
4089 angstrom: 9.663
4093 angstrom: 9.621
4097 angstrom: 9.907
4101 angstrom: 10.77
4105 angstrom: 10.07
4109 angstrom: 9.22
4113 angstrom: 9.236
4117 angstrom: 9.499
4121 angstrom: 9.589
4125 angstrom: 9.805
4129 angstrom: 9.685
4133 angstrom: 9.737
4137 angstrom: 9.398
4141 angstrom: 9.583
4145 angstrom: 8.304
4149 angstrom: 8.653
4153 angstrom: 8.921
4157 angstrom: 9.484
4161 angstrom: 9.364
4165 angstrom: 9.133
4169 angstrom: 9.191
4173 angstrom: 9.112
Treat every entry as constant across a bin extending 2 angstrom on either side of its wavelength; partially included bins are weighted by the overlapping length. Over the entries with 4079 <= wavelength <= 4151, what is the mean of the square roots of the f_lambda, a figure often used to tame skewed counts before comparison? 3.10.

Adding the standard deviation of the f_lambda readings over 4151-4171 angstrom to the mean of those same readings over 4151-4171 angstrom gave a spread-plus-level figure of 9.4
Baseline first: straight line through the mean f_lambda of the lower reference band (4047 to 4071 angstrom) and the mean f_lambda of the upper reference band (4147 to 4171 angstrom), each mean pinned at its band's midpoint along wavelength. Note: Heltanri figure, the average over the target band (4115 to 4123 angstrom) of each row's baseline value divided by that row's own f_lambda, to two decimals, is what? 0.98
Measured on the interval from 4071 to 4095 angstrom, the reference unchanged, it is 0.98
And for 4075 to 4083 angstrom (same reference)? 0.98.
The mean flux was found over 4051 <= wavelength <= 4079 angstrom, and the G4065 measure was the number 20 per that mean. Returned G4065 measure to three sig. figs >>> 2.04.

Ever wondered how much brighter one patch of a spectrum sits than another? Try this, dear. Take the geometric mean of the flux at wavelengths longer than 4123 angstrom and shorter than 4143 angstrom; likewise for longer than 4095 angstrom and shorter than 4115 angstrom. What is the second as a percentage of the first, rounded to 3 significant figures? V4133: 102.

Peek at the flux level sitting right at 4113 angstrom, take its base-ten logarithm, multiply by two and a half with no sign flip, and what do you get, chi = 2.414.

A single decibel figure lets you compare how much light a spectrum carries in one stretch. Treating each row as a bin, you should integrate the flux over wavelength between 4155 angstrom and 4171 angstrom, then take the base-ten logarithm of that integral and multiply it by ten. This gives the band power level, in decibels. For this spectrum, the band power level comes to 21.7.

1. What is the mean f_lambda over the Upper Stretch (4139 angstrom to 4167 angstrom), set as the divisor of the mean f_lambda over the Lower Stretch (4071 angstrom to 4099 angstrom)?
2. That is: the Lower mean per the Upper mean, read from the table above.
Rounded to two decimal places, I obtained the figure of 1.09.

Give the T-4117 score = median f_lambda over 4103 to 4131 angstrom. 9.59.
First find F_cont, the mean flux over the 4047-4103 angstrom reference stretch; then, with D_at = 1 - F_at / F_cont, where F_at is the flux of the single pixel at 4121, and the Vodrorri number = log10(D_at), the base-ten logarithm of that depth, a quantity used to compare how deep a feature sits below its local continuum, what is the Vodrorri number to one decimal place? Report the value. -1.5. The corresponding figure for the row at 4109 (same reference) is -1.2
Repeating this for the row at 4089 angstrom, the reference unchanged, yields -1.6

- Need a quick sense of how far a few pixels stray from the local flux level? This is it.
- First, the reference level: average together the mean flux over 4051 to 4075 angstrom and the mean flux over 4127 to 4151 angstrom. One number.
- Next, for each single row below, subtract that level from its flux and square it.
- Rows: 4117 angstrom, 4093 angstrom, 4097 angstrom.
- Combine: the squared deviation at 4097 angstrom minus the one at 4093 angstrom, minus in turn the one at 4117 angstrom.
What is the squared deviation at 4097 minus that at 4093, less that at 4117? 0.15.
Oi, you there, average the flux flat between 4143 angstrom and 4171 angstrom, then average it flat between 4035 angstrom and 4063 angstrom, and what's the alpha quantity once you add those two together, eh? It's 18.7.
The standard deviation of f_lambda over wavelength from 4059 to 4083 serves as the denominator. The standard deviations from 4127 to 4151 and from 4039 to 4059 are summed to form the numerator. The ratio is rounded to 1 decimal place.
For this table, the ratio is 3.4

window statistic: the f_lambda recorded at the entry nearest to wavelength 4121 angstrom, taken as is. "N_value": 9.589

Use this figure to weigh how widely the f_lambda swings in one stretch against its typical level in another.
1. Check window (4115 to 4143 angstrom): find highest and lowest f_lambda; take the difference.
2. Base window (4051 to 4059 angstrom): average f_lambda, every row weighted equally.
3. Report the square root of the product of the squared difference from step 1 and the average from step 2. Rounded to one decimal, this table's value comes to 1.3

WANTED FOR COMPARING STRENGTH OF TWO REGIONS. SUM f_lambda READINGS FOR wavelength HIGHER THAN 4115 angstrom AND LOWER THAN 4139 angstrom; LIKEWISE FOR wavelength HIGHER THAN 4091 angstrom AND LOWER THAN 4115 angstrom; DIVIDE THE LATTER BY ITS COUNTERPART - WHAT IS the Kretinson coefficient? 1.02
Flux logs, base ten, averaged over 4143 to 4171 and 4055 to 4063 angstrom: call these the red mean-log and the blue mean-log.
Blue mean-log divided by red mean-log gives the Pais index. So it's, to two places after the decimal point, 1.03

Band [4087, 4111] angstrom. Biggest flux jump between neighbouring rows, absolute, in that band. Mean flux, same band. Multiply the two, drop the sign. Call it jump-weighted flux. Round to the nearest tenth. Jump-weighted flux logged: 8.5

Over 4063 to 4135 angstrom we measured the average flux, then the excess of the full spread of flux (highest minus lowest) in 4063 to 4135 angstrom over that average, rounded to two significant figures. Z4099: -8.3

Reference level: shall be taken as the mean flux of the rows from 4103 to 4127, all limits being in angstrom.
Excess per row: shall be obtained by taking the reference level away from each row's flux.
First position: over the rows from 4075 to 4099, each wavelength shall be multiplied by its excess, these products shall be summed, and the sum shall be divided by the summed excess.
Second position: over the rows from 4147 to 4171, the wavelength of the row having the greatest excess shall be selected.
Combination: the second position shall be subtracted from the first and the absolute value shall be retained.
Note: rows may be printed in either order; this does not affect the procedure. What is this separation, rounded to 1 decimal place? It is 71.3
